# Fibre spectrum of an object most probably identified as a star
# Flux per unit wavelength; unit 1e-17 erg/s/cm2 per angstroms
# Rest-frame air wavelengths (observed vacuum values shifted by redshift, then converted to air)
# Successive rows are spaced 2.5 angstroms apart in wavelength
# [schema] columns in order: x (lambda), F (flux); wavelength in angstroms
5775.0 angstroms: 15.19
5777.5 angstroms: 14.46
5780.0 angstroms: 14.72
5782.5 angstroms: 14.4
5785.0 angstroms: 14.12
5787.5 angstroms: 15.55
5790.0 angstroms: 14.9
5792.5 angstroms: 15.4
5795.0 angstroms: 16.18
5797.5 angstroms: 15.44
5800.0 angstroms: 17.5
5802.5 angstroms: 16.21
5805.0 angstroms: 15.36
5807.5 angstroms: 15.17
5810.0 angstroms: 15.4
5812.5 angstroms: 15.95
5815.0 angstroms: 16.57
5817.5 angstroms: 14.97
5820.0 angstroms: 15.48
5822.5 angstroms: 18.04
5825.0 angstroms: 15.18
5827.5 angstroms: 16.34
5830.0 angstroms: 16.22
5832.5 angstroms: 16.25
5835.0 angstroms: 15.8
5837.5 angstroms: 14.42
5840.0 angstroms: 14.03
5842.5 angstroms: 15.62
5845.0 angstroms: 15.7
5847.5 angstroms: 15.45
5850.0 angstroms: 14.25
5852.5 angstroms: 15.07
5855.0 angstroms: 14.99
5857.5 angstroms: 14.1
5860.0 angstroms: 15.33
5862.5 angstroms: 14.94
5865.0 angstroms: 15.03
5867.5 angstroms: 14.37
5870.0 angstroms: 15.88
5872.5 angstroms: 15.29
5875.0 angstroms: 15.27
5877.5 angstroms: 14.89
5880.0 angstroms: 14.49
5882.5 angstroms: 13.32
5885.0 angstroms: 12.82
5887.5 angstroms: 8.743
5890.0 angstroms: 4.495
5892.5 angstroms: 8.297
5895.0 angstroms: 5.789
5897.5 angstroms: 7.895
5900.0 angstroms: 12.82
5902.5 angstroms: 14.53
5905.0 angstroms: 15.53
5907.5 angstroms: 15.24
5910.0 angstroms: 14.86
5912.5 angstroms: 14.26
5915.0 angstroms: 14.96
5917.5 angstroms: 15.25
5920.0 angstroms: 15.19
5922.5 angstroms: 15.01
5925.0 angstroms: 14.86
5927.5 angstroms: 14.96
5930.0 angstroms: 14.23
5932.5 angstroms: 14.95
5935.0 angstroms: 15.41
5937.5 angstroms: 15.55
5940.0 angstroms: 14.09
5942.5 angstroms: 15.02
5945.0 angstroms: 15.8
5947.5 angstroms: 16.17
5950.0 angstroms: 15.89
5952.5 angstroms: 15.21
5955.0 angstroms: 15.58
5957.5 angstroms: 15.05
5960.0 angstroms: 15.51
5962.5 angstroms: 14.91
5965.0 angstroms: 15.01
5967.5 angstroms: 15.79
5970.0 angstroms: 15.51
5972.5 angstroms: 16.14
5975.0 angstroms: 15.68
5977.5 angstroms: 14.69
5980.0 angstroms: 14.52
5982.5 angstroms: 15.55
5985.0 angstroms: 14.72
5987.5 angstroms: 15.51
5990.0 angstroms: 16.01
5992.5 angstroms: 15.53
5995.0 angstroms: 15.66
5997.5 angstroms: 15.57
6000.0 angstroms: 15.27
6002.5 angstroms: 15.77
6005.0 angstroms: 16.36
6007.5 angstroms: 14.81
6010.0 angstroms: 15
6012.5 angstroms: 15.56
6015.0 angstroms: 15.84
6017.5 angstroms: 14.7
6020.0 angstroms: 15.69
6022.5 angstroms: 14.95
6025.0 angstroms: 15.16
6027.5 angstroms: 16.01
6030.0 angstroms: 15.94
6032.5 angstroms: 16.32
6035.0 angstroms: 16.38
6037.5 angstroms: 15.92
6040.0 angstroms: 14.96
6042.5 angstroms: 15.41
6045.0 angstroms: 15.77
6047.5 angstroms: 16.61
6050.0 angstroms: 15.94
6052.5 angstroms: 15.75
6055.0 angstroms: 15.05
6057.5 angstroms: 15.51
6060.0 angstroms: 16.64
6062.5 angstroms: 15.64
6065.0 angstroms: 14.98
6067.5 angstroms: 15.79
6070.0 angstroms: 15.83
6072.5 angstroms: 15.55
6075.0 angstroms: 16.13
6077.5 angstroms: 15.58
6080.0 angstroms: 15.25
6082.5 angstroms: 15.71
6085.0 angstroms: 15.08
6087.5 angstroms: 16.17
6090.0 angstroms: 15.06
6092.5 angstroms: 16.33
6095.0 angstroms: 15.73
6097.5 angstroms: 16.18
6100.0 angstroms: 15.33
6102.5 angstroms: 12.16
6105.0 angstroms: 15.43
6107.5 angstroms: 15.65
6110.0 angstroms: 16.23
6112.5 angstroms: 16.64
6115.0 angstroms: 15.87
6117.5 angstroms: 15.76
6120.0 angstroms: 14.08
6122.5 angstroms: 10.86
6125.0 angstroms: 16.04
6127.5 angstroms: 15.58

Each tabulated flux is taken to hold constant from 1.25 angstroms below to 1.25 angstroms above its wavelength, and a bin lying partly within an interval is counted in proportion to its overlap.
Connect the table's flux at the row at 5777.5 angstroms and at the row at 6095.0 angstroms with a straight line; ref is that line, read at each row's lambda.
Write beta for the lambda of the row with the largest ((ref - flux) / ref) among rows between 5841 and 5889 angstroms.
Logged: 5887.5 angstroms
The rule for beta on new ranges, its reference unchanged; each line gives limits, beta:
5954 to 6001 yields 5980.0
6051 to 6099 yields 6090.0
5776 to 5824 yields 5785.0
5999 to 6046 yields 6017.5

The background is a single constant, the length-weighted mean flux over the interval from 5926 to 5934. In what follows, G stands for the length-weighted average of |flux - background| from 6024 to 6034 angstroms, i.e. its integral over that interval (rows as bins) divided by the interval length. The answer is 1.15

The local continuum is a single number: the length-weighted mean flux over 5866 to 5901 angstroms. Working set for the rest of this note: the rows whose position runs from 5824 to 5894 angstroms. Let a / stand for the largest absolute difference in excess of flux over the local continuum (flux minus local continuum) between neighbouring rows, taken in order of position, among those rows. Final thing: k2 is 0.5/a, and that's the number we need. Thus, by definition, 0.12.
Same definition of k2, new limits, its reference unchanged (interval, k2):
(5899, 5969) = 0.29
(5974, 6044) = 0.32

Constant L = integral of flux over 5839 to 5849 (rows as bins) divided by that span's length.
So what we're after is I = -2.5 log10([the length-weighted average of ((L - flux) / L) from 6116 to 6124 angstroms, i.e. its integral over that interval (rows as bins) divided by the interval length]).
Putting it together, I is 2.5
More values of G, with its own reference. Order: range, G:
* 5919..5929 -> 0.27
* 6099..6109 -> 1.22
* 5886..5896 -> 7.73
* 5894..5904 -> 4.28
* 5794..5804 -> 1.57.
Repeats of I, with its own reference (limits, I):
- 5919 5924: 5.2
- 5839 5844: 4.3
